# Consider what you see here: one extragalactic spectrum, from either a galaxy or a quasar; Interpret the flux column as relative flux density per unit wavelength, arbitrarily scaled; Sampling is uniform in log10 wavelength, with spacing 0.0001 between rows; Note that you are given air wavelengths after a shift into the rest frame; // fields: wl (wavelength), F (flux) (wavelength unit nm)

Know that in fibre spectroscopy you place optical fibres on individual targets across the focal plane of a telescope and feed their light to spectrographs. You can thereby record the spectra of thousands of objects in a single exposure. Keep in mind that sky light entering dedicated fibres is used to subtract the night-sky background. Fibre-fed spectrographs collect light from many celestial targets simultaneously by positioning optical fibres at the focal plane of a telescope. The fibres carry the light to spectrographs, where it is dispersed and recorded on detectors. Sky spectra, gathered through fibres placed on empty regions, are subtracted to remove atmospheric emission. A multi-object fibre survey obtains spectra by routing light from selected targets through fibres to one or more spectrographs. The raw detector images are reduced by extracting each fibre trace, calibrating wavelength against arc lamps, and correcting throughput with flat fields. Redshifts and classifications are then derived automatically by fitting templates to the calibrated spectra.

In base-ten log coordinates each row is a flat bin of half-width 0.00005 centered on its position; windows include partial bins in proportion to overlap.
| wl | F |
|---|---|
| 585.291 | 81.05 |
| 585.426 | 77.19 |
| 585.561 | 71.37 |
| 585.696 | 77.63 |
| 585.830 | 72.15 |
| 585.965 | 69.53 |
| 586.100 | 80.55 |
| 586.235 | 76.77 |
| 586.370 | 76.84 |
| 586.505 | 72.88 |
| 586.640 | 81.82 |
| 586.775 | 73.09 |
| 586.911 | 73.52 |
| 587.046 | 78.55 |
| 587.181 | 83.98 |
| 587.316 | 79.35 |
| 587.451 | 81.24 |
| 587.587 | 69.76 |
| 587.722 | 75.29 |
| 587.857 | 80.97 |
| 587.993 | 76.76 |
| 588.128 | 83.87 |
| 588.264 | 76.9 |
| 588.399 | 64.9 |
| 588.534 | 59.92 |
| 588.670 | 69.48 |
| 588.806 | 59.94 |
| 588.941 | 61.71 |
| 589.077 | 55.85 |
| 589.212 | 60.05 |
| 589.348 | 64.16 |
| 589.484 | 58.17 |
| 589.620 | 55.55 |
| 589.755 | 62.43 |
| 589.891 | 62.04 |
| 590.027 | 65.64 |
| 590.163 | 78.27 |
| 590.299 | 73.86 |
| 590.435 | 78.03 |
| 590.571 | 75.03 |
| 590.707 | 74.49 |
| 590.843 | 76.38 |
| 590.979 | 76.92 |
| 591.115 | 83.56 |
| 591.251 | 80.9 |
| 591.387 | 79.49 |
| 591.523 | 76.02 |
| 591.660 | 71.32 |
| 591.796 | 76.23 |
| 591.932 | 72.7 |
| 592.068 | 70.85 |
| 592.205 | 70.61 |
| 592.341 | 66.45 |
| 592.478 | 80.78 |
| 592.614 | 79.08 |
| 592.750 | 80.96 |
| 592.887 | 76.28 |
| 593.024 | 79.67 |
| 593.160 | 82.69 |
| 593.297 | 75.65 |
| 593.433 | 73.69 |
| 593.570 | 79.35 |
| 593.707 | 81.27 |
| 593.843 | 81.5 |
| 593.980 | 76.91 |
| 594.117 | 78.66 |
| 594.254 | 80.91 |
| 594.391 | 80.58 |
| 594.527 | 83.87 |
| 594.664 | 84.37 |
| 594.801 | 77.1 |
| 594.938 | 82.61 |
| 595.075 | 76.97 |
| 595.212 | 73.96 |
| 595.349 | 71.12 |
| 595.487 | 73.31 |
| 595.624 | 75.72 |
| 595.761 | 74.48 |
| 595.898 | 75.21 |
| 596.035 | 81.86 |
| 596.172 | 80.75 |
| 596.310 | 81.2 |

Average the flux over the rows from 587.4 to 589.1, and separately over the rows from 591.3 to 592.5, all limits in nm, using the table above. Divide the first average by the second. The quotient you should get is 0.96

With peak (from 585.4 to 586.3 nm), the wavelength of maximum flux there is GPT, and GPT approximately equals 586.100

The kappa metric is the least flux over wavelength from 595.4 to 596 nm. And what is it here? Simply 73.31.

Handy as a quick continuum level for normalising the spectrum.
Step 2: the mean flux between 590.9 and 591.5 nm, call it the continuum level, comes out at 80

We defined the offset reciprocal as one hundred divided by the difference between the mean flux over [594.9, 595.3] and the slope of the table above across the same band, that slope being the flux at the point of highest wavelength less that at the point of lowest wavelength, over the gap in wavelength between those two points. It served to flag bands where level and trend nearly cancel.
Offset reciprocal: 0.9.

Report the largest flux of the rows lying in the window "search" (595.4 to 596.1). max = 81.86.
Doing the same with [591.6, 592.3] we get 76.23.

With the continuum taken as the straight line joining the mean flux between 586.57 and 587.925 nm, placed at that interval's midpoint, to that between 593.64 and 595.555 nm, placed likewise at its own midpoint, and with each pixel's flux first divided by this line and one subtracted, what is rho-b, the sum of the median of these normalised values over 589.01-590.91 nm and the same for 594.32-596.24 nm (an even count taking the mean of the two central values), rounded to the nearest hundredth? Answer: -0.19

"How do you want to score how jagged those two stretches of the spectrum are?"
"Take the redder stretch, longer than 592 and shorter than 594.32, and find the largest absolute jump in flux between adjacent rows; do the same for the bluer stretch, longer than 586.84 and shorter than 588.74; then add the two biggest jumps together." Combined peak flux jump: 26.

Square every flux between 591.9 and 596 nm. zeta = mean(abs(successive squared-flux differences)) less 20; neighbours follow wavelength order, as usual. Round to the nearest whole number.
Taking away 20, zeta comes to 489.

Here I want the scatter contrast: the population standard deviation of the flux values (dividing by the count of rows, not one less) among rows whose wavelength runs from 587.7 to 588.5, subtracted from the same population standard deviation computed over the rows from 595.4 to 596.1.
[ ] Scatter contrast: -2.9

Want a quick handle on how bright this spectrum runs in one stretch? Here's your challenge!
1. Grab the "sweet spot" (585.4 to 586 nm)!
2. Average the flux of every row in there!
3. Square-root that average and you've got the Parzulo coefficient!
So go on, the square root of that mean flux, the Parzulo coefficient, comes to 8.58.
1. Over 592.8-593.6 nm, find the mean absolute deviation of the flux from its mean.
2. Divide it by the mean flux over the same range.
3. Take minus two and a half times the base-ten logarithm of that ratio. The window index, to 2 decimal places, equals 3.66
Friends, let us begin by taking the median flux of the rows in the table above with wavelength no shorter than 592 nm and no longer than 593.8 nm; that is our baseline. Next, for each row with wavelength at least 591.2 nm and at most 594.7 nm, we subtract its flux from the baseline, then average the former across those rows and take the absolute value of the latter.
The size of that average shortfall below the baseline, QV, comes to 1.4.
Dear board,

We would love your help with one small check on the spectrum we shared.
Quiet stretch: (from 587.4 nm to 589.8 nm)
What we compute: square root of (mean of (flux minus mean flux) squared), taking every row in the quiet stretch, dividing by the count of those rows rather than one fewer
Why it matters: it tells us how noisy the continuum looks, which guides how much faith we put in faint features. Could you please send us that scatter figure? 9.1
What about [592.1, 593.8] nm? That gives 4.7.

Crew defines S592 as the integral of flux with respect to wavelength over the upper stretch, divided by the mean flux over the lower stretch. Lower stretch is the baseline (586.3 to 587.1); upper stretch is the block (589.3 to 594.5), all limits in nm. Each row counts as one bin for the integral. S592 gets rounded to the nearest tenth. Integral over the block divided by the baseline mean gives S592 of 5.1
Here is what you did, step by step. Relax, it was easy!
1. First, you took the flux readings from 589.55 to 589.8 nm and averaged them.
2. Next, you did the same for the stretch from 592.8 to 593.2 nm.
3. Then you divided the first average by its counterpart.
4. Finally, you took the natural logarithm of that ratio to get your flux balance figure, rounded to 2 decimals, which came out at -0.30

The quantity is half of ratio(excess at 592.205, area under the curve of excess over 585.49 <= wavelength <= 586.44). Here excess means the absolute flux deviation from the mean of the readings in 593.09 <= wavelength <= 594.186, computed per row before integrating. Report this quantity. 1.0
